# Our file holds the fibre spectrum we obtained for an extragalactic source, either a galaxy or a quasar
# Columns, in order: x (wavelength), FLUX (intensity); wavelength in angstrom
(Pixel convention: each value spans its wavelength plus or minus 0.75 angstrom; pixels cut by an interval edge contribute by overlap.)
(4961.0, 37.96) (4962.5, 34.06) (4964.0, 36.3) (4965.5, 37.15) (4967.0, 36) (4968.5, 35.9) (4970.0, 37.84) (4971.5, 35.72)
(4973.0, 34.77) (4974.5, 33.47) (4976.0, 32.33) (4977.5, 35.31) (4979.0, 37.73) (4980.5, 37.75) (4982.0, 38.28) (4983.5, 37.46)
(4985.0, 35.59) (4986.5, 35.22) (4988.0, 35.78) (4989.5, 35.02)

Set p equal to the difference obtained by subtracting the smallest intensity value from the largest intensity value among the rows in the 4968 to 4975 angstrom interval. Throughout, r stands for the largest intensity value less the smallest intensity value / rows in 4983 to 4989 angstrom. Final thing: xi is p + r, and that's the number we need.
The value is 7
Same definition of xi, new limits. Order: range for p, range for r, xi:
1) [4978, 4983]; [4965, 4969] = 2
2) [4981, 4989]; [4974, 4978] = 6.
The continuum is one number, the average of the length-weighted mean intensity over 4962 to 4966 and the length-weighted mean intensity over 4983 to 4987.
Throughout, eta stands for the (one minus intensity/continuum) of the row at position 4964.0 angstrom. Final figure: -0.009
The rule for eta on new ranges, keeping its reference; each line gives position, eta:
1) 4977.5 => 0.018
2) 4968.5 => 0.002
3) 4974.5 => 0.069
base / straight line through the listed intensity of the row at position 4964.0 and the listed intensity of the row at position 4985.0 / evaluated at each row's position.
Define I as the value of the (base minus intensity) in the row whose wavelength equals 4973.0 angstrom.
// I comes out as 1.2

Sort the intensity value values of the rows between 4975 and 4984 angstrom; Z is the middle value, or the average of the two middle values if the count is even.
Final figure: 38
